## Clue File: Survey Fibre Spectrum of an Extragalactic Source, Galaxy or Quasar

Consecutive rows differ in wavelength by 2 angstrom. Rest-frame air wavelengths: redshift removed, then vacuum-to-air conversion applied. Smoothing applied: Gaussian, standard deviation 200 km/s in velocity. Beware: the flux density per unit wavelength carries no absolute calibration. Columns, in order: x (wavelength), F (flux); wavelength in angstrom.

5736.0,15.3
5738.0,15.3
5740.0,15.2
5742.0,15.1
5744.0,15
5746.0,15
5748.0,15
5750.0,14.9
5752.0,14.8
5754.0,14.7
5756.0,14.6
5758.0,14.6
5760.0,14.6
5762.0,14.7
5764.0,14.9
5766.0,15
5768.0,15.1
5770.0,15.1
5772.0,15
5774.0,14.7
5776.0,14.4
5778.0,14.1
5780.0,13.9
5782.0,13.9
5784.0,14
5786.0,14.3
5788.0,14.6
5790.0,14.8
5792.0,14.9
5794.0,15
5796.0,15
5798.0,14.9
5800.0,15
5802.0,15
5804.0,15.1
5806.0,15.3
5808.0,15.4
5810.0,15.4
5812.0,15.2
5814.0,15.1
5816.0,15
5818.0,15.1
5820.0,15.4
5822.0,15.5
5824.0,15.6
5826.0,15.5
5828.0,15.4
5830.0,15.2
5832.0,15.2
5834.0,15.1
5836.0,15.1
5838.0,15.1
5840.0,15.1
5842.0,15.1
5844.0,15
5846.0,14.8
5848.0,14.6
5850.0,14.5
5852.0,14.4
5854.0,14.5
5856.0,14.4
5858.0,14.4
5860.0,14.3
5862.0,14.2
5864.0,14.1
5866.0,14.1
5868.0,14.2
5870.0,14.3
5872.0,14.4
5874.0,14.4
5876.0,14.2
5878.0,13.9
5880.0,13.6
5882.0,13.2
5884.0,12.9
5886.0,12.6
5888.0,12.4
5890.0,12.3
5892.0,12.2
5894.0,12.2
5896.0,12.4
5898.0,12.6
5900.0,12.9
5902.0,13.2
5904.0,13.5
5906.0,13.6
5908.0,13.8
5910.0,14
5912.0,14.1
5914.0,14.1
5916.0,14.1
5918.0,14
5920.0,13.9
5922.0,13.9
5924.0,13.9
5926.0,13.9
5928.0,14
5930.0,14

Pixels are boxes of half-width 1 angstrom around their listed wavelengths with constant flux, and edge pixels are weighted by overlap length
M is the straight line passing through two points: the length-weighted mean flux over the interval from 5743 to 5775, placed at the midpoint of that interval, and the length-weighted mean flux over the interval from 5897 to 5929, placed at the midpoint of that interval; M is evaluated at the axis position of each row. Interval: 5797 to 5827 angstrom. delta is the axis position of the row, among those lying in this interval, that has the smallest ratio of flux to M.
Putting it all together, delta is 5798.0 angstrom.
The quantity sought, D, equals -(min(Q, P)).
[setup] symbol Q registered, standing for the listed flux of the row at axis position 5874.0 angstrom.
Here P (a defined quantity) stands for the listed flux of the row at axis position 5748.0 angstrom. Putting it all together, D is -14.4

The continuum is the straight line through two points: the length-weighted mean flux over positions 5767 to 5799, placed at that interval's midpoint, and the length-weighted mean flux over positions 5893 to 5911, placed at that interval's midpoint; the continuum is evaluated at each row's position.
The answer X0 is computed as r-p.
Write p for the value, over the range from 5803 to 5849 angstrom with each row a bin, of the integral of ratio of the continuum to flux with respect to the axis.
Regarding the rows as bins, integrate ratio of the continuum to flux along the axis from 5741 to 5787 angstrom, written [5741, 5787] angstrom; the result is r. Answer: 3.9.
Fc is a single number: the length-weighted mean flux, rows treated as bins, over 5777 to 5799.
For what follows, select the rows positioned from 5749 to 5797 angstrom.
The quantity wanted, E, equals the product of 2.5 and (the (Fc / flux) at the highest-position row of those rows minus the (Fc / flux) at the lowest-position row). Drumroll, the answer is -0.02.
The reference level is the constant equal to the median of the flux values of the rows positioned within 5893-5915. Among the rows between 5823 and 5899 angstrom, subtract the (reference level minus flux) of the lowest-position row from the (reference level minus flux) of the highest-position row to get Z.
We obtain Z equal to 3.0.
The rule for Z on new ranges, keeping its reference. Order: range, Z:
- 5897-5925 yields -1.3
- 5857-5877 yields 0.2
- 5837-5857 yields 0.7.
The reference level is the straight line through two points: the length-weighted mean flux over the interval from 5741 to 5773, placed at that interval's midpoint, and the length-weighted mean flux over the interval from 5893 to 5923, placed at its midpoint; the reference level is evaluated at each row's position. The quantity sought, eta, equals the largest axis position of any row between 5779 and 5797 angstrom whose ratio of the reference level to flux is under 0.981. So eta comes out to 5796.0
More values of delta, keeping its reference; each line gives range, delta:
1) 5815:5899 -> 5892.0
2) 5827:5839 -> 5834.0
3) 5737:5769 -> 5756.0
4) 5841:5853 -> 5852.0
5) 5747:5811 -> 5780.0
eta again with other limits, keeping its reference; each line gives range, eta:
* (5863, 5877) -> 5876.0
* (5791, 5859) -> 5858.0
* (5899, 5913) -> 5912.0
